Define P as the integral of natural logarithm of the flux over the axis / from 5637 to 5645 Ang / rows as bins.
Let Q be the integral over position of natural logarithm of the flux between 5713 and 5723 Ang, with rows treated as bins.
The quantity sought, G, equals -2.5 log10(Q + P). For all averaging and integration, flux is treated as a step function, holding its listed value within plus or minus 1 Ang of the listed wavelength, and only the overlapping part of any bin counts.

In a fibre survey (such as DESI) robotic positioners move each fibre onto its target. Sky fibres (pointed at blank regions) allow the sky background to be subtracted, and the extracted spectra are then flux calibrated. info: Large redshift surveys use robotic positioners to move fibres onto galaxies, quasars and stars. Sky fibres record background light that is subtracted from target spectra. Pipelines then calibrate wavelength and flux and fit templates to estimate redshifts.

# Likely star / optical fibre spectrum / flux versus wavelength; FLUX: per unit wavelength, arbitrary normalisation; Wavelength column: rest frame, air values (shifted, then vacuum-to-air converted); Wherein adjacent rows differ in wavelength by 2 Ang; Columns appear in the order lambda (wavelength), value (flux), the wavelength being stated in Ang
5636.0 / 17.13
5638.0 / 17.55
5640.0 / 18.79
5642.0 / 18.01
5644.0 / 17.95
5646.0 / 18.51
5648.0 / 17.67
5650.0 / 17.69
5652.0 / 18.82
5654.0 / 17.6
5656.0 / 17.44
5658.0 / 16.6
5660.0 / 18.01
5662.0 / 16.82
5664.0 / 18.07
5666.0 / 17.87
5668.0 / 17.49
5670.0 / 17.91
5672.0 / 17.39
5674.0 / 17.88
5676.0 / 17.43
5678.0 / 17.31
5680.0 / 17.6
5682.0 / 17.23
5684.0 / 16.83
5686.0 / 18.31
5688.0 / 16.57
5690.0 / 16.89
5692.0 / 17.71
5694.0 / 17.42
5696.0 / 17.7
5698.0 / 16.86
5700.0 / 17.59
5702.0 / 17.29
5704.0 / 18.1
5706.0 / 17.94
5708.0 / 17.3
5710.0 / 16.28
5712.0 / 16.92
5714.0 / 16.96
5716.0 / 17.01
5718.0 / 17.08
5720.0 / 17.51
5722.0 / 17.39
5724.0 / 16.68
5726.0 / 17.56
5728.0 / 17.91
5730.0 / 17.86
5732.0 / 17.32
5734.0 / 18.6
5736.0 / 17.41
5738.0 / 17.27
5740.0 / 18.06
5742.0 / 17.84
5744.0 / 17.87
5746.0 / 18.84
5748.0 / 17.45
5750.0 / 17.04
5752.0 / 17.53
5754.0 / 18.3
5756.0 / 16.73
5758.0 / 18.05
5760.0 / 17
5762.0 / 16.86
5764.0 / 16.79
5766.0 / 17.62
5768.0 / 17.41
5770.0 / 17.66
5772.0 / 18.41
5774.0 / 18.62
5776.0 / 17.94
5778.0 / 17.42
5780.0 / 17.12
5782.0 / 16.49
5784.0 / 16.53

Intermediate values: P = 23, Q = 28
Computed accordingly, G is -4.28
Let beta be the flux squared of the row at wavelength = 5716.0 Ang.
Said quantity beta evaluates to 289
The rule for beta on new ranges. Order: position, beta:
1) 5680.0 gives 310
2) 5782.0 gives 272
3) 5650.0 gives 313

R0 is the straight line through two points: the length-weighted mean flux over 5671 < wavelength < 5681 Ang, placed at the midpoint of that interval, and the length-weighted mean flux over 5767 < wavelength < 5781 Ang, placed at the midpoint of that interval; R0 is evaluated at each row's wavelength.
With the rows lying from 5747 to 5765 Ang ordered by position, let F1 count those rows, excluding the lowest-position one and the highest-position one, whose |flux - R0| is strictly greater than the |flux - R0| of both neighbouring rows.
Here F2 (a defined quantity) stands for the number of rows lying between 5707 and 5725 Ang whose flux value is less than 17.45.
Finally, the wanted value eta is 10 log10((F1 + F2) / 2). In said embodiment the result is 7.0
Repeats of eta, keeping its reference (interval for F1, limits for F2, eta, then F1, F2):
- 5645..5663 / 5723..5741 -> 4.8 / 2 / 4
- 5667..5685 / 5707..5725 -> 7.4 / 3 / 8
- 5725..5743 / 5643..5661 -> 4.0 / 3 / 2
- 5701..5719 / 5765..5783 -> 4.8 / 2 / 4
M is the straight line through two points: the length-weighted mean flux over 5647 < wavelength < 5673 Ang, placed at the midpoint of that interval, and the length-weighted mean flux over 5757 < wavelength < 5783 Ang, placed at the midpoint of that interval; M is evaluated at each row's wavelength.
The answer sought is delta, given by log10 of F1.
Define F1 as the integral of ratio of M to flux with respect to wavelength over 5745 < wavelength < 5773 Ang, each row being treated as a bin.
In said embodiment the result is 1.447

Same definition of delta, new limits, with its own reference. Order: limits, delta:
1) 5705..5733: 1.455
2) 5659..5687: 1.449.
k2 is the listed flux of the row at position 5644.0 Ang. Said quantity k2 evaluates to 17.95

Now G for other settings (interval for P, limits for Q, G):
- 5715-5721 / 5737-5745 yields -4.01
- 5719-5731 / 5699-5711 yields -4.59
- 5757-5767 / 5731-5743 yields -4.50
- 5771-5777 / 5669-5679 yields -4.16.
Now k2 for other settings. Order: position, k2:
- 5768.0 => 17.41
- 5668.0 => 17.49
